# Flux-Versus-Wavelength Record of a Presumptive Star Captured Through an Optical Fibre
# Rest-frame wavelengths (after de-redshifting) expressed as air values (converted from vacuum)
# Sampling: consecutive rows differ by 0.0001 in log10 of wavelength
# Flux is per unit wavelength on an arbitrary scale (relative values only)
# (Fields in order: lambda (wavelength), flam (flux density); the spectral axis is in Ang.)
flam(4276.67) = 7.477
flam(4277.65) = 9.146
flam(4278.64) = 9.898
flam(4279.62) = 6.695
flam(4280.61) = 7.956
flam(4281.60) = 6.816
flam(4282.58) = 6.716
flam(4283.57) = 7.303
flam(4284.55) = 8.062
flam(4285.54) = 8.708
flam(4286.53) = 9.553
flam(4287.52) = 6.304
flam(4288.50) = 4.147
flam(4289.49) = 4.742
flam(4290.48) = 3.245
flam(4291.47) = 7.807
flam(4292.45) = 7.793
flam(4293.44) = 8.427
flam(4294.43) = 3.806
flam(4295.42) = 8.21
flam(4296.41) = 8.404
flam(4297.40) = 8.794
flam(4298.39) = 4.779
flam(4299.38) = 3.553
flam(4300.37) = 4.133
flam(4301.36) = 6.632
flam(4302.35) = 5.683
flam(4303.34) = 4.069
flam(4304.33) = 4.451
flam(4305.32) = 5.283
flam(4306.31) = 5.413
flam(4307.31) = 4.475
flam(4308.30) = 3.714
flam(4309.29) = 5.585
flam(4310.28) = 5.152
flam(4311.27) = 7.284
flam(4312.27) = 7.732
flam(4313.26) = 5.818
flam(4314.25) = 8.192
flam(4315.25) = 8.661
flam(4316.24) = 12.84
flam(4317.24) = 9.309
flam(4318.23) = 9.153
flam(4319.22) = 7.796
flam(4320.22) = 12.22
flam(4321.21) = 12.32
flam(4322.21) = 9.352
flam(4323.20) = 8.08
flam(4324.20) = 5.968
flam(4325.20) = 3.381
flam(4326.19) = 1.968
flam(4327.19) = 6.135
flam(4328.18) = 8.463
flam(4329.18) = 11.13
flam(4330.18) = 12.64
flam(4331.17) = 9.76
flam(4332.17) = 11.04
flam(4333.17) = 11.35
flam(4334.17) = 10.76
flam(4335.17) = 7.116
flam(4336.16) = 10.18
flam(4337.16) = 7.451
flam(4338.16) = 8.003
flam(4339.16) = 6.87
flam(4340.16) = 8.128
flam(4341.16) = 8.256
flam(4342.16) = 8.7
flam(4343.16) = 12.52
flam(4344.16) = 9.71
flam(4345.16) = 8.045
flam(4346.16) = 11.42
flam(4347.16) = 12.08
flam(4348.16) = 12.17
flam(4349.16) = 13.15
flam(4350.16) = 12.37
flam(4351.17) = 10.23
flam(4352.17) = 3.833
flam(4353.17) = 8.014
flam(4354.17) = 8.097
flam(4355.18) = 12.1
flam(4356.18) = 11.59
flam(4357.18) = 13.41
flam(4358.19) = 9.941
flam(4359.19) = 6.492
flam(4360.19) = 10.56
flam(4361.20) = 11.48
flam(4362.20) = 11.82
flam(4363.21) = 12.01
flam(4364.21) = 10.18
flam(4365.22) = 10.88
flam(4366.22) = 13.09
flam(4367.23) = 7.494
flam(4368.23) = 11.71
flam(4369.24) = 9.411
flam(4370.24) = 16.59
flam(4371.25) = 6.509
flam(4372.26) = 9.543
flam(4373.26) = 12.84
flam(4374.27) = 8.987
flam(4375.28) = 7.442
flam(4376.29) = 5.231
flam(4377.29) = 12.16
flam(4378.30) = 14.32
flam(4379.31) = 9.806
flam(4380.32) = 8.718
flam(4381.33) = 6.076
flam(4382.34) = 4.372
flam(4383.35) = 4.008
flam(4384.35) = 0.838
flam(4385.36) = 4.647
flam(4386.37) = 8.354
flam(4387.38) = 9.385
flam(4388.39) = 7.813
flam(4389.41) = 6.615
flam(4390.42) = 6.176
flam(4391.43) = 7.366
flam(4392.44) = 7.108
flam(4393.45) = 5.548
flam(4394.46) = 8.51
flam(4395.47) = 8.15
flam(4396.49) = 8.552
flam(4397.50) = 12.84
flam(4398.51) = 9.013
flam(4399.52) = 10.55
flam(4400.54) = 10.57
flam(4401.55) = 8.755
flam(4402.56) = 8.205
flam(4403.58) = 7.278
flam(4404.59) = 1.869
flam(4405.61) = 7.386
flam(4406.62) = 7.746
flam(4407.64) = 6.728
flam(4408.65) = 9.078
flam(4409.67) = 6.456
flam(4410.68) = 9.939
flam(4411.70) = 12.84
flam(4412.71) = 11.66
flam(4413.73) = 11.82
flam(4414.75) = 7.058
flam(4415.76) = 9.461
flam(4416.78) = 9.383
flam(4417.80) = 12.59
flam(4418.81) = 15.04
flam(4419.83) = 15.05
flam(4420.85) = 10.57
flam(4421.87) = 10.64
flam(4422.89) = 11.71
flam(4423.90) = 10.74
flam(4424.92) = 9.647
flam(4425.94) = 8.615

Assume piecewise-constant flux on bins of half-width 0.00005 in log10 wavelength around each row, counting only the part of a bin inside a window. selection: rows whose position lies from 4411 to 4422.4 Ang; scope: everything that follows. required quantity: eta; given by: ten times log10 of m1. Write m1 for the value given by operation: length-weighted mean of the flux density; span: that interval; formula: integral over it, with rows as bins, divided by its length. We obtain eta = 10.6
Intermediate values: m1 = 11.4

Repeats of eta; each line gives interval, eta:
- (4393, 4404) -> 9.5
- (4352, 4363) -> 10.0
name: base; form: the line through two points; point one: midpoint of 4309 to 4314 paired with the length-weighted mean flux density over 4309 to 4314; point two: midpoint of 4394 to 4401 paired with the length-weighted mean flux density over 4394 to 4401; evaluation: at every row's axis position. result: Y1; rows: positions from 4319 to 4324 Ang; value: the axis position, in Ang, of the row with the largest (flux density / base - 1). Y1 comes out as 4321.21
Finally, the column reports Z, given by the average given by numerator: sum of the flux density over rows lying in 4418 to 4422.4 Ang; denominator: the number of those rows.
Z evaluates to 13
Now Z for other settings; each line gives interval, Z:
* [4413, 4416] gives 9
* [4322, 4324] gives 9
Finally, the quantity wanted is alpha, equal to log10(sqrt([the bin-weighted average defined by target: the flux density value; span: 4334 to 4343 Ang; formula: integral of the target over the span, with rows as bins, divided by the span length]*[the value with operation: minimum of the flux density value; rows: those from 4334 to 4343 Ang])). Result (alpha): 0.88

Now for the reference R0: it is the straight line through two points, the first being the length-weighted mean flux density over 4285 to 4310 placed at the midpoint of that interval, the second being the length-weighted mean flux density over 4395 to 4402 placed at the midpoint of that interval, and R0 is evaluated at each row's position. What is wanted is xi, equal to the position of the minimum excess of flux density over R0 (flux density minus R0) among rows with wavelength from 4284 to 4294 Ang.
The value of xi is 4290.48 Ang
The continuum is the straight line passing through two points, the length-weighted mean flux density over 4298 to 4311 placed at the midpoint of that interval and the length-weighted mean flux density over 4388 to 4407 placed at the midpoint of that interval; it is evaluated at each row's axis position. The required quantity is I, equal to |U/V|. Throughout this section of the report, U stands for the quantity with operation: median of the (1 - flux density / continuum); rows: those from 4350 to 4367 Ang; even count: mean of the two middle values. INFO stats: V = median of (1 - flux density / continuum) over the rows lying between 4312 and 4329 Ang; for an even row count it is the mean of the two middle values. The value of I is 1.2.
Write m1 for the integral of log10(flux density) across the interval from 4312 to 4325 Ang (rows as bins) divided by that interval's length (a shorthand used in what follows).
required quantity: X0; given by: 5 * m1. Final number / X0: 4.7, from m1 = 0.93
